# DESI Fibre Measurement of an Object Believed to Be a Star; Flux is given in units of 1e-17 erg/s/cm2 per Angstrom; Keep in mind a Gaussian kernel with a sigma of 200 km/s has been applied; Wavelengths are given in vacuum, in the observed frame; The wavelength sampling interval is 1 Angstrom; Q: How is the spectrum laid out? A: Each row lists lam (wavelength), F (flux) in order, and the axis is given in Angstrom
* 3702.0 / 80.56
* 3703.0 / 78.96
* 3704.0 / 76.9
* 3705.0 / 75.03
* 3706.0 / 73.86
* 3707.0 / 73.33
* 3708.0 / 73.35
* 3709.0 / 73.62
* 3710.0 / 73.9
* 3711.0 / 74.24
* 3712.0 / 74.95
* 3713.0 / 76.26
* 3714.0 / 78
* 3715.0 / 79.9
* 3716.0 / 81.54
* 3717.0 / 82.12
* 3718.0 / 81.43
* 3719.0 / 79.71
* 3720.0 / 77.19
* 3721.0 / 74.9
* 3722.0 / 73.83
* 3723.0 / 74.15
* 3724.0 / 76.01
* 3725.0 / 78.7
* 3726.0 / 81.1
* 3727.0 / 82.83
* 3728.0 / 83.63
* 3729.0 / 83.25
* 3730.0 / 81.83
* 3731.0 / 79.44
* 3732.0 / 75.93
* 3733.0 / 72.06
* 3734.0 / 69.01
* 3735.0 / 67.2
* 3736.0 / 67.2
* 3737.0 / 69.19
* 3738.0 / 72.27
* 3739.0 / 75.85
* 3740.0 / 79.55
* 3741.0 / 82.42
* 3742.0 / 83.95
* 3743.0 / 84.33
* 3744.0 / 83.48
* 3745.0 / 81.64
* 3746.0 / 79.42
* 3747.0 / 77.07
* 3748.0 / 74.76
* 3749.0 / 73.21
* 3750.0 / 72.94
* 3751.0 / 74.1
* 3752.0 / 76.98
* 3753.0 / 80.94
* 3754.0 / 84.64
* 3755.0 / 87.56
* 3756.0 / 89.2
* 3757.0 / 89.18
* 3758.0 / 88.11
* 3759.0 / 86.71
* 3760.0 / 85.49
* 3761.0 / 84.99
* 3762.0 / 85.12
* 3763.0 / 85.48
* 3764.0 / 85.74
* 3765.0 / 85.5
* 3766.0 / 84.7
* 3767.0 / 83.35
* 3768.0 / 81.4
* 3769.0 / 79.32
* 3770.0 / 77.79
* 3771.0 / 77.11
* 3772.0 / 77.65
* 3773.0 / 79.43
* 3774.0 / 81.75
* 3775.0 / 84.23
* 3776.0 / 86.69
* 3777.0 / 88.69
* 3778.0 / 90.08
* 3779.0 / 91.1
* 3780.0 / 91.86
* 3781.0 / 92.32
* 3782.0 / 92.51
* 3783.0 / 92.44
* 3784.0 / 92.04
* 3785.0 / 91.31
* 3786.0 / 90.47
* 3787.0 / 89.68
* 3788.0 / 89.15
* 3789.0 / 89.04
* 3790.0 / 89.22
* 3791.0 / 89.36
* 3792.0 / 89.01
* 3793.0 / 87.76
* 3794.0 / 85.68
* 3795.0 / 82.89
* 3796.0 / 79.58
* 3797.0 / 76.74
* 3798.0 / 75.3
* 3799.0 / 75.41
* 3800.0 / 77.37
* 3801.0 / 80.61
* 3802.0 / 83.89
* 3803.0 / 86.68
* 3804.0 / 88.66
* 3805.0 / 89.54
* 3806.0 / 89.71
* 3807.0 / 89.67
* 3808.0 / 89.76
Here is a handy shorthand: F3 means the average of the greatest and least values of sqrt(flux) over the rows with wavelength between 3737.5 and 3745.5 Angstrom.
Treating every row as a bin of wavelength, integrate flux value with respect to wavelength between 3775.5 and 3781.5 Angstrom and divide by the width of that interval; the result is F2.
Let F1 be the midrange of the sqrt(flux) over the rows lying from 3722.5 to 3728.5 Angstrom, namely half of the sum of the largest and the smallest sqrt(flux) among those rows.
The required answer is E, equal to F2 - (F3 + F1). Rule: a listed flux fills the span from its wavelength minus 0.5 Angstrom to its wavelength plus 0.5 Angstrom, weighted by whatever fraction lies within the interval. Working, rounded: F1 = 8.88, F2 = 90.1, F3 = 8.84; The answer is 72.4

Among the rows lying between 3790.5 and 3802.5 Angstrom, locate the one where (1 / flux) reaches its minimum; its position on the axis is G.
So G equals 3791.0 Angstrom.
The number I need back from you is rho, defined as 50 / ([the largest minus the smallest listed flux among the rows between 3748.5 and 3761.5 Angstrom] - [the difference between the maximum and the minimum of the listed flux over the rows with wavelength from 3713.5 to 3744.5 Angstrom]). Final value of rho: -57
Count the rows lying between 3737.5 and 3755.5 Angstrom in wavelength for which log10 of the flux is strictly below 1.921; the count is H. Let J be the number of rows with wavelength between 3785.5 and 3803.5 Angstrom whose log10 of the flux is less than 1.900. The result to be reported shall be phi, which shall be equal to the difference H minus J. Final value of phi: 9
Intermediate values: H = 13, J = 4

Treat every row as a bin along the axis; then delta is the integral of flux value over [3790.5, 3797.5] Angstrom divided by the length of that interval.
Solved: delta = 84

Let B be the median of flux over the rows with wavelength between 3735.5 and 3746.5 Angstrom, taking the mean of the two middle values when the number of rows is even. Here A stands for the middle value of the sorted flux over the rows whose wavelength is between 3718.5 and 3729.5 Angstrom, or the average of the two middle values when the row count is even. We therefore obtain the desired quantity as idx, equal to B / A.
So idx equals 1.01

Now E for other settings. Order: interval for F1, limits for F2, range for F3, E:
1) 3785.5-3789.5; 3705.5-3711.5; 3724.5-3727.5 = 55.3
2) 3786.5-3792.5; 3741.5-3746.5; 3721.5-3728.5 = 64.2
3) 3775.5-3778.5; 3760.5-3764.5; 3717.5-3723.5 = 67.1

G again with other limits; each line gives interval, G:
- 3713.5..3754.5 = 3754.0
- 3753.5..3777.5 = 3756.0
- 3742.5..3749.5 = 3743.0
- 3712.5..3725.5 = 3717.0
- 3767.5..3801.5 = 3782.0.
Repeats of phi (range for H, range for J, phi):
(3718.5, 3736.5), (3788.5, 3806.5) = 13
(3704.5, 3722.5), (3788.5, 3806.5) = 14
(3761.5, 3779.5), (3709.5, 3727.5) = -3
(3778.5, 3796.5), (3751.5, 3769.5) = 0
